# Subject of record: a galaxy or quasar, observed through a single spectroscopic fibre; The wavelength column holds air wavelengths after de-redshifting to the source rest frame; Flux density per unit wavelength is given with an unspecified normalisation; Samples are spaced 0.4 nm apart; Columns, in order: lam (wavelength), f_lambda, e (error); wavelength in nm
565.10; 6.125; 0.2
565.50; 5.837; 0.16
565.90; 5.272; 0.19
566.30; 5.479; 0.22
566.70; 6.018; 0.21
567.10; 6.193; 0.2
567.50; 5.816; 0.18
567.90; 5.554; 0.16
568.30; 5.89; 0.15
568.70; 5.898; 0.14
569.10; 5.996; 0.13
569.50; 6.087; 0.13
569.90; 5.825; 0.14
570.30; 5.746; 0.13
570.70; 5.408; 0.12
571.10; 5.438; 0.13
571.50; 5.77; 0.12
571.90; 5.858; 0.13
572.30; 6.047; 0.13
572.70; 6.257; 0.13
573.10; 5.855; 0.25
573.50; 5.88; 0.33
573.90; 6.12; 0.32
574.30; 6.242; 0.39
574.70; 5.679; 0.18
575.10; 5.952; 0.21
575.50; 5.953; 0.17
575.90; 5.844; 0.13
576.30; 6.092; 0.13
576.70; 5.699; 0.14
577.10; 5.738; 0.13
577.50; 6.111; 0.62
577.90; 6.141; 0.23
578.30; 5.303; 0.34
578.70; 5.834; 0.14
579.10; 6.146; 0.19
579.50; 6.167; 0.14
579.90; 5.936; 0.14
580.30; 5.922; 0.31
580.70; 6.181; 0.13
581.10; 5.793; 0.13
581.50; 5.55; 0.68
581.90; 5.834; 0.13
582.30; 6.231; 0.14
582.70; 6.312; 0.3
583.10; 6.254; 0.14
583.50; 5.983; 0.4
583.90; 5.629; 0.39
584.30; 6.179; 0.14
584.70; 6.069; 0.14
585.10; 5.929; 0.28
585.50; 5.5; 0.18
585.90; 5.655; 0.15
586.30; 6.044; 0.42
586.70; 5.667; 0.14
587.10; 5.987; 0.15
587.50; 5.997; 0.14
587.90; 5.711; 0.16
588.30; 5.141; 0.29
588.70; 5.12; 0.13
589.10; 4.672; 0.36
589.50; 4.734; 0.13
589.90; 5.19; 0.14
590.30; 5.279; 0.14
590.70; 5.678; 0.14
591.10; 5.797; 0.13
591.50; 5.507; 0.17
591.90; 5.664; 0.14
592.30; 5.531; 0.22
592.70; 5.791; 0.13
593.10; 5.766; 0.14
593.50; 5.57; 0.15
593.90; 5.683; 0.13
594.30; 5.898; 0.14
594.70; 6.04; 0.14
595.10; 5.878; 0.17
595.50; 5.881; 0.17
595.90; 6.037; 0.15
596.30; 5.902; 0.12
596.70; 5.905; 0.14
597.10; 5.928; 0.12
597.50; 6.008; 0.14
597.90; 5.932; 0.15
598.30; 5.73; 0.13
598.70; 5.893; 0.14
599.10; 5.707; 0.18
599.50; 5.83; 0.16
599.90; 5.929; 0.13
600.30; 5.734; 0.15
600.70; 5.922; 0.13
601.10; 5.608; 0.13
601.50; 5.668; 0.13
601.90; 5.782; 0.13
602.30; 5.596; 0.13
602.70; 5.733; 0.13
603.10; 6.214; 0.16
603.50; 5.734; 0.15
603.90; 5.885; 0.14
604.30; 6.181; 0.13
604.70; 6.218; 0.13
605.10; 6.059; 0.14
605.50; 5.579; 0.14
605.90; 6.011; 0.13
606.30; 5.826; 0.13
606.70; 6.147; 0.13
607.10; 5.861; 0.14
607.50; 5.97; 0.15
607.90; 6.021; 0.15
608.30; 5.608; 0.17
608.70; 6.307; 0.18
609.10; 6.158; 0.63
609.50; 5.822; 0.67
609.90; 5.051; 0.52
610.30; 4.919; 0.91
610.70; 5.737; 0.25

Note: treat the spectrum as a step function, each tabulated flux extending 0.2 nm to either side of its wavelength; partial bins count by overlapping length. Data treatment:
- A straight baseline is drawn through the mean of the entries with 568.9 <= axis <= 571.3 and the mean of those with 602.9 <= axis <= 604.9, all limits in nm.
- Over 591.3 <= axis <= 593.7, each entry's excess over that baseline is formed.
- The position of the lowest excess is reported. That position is 591.50 nm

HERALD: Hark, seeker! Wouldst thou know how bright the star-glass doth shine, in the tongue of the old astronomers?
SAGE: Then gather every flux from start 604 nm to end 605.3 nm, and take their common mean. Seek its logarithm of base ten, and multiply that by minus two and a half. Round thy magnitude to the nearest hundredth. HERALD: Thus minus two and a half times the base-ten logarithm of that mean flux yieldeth -1.97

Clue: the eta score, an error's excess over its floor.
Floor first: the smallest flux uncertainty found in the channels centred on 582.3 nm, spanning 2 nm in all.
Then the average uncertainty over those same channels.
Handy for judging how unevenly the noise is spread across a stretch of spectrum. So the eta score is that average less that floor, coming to 0.15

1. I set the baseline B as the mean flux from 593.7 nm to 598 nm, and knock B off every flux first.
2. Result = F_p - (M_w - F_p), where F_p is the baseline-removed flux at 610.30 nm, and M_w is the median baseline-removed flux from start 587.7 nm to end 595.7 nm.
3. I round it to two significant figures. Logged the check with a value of -1.8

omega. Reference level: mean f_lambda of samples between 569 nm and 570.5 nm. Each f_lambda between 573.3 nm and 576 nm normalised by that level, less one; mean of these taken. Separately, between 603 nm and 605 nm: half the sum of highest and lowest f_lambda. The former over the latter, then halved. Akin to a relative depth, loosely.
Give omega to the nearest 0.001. 0.001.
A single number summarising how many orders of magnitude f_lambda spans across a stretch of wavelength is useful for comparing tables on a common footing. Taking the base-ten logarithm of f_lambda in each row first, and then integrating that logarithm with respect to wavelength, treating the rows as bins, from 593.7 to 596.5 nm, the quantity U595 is 2.16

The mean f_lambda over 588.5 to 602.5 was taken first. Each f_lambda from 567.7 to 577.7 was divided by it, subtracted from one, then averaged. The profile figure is -0.035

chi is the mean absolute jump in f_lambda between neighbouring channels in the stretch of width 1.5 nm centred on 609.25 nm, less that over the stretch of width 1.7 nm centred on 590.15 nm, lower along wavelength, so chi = 0.10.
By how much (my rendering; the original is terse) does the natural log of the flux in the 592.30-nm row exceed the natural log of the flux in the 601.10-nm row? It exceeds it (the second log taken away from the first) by -0.01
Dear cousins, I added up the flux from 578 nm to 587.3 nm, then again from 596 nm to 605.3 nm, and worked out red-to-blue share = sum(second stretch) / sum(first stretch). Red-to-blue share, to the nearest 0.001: 0.993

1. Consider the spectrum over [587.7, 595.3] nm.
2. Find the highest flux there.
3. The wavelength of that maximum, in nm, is 594.70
